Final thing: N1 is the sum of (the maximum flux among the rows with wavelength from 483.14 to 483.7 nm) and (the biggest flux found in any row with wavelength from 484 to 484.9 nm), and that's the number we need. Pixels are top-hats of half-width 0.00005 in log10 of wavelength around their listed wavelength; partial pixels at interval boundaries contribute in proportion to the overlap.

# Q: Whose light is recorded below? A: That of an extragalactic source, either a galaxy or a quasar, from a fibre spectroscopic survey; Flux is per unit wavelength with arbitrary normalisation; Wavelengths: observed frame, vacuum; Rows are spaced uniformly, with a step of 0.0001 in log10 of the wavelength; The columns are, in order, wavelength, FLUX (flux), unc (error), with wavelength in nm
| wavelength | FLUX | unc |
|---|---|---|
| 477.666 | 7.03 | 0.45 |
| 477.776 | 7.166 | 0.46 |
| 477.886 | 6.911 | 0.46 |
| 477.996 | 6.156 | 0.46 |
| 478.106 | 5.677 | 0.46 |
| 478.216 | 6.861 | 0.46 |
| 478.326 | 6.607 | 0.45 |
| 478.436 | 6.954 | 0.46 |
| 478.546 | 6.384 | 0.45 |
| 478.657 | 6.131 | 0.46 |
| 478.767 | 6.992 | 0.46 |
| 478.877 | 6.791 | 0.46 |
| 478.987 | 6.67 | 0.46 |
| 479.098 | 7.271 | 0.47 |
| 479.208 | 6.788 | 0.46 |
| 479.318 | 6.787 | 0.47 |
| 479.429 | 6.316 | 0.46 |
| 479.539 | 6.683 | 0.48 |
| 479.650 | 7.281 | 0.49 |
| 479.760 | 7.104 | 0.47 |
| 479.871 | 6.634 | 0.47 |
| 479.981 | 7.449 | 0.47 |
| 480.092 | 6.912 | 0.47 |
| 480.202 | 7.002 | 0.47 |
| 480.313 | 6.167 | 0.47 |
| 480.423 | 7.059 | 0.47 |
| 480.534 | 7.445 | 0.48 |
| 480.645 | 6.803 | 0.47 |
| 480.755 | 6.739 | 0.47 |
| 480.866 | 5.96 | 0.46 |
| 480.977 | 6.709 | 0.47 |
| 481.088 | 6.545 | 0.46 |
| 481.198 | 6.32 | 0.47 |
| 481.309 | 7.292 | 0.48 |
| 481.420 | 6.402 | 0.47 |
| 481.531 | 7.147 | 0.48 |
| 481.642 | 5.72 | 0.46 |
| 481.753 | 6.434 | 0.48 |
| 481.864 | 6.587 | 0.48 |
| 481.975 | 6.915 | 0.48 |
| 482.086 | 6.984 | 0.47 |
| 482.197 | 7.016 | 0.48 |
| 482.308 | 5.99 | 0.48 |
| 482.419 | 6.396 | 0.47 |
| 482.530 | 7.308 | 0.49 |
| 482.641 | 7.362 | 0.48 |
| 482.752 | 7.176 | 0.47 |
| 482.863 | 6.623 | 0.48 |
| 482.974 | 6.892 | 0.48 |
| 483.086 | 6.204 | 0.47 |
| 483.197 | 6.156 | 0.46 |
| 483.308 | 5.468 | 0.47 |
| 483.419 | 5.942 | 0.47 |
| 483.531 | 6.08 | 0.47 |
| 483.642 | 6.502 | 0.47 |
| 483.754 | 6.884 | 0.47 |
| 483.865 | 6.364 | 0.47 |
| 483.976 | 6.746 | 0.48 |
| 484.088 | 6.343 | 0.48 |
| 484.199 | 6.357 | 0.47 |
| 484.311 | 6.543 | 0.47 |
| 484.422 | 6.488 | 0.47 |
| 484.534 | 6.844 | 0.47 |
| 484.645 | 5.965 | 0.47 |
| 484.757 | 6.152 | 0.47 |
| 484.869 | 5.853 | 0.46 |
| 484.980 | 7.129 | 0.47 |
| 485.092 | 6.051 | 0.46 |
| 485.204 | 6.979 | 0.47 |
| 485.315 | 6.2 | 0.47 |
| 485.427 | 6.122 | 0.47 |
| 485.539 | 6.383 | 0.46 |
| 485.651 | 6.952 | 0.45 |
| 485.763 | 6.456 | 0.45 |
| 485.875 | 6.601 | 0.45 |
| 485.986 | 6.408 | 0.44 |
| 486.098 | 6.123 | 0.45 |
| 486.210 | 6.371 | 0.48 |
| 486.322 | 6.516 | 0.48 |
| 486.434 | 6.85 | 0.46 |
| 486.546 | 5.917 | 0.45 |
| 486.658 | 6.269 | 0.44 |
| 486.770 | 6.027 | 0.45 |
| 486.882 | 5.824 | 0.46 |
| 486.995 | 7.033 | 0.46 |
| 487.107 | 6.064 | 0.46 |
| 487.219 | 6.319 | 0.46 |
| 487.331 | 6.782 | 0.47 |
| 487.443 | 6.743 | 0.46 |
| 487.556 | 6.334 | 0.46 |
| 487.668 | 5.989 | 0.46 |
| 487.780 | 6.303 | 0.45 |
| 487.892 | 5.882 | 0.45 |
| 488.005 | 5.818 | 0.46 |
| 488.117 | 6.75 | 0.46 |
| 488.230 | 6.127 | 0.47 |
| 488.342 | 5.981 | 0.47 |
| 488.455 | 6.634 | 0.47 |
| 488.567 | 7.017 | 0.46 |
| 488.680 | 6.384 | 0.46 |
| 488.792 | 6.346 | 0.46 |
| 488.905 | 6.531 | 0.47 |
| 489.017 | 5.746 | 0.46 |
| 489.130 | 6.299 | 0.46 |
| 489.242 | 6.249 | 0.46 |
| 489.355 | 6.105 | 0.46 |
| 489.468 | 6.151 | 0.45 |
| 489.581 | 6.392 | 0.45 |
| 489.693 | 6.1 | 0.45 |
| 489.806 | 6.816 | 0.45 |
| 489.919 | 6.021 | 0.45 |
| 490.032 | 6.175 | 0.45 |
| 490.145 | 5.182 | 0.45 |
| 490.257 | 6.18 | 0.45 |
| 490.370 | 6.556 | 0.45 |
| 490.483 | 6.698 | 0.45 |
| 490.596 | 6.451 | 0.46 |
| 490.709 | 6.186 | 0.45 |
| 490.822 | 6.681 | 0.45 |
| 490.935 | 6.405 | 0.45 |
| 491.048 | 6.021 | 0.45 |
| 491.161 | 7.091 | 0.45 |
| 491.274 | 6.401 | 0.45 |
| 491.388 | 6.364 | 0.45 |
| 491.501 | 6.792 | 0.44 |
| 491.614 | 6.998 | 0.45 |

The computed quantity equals 13.3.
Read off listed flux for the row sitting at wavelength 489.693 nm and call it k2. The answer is 6.1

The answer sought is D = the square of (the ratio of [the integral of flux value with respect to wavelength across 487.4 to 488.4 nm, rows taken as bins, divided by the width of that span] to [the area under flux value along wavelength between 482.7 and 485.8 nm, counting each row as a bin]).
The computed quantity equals 0.10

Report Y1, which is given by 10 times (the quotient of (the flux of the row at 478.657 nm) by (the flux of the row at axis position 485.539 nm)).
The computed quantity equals 9.6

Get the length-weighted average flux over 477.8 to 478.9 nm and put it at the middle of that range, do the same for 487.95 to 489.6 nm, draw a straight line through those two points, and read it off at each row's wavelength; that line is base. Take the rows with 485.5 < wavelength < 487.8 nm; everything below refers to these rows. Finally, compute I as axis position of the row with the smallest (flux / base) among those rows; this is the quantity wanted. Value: 486.882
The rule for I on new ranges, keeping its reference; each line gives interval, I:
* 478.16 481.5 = 480.866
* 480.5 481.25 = 480.866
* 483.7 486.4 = 484.869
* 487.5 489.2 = 489.017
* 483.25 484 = 483.308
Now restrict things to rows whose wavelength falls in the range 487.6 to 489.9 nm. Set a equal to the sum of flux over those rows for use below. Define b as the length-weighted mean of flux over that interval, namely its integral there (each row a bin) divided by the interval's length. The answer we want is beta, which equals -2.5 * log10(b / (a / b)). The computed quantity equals 1.259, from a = 126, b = 6.28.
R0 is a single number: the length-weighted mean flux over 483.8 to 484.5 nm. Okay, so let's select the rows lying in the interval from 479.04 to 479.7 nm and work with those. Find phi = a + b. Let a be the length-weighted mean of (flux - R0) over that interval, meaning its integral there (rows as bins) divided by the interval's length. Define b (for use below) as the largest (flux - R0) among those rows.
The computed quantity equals 1.1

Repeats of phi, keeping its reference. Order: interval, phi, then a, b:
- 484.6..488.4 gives 0.5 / -0.16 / 0.6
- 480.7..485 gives 0.9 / 0.03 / 0.9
